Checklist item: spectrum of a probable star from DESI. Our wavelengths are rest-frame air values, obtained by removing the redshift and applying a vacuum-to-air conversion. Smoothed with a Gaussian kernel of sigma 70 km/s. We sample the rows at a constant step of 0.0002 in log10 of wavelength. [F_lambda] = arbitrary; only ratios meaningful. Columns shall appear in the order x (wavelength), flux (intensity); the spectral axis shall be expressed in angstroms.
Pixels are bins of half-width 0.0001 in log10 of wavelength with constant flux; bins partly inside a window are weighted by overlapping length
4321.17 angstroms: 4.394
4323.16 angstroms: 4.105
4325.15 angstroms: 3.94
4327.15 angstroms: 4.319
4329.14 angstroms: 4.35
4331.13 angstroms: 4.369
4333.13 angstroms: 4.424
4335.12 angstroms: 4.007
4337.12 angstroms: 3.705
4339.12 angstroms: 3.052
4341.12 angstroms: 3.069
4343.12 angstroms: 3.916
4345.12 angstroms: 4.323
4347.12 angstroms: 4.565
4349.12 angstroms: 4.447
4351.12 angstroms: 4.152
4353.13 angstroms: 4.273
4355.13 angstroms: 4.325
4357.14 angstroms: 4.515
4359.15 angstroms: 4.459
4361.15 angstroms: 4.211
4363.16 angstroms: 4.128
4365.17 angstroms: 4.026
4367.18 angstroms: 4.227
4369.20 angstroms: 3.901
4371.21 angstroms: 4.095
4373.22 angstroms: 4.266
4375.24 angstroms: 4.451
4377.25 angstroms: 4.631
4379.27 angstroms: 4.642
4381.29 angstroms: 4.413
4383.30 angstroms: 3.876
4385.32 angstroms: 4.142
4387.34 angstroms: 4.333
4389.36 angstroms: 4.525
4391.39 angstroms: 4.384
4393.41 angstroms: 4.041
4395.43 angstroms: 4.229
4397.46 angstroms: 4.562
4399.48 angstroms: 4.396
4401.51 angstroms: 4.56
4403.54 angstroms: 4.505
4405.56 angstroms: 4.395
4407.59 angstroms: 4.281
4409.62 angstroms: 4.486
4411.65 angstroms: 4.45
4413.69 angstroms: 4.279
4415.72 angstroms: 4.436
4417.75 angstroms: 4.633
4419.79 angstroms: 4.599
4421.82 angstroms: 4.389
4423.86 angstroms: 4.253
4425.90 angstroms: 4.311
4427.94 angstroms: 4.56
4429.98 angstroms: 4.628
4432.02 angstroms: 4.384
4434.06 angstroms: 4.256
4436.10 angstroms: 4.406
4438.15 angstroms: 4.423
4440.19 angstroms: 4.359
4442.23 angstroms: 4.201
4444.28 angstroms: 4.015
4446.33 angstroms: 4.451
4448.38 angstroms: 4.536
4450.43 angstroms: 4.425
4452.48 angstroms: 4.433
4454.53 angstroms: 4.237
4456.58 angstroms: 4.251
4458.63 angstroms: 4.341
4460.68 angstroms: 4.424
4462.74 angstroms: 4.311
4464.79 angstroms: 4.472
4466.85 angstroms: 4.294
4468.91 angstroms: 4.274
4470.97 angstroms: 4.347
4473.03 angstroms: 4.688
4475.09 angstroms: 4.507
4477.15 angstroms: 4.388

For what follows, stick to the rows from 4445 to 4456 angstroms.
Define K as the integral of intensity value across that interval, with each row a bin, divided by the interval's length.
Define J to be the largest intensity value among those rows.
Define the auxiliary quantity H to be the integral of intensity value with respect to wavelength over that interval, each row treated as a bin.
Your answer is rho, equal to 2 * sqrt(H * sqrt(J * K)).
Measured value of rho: 29.4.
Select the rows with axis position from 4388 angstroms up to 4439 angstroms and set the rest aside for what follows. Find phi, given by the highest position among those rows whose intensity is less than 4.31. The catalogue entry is 4434.06 angstroms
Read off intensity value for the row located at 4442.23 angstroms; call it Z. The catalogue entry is 4.201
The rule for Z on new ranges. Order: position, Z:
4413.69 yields 4.279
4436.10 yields 4.406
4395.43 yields 4.229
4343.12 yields 3.916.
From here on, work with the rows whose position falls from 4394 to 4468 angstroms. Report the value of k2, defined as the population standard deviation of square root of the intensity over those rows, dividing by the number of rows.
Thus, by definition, 0.032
